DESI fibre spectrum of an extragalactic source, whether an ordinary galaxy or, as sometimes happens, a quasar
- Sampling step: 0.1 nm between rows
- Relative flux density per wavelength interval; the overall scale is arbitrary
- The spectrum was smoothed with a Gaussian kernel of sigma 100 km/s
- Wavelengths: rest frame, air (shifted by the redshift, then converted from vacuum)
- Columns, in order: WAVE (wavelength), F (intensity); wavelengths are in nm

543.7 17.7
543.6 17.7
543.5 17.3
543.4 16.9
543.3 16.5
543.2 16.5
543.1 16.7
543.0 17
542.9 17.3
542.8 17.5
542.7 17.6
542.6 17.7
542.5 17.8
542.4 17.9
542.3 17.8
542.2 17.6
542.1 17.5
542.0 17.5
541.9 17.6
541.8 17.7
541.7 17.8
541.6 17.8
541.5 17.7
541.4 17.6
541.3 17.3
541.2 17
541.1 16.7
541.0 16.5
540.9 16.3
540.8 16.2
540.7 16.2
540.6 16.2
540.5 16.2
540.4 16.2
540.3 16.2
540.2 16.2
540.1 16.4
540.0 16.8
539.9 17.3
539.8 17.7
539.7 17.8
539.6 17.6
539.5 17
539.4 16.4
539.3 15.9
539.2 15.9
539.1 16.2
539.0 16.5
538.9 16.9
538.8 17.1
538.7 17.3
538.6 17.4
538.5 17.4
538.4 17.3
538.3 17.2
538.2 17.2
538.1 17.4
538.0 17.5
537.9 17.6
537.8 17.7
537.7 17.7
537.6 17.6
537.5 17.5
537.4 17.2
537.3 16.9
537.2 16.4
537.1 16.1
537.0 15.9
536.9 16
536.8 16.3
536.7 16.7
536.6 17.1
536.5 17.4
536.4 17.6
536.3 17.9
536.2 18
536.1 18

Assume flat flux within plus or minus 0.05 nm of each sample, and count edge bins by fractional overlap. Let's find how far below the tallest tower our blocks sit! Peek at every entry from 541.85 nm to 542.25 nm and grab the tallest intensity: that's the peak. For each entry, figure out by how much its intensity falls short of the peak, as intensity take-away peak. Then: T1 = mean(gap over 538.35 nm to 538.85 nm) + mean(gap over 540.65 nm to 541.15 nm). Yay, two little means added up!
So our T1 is -1.5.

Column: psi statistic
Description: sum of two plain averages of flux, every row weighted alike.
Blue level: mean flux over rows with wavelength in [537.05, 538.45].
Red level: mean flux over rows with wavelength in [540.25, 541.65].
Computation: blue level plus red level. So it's 34.0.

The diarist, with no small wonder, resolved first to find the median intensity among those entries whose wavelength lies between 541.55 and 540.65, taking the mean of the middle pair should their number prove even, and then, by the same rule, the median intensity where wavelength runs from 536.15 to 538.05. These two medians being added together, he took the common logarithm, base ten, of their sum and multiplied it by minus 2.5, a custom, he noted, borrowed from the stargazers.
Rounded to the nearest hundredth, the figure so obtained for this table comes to -3.83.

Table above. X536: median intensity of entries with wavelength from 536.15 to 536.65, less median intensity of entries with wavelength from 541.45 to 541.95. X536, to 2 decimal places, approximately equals -0.10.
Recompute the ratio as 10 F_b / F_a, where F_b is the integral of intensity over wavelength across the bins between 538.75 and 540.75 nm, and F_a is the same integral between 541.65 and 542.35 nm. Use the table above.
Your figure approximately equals 27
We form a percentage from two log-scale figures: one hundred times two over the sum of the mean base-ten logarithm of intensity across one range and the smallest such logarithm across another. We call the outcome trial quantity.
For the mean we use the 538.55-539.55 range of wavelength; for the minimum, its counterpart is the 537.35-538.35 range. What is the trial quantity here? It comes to 81.4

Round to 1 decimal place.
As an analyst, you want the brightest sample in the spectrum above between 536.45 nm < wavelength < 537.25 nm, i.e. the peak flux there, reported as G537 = 17.4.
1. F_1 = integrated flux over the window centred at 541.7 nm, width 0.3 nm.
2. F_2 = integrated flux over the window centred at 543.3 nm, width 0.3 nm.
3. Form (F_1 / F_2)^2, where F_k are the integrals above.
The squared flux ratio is 1.14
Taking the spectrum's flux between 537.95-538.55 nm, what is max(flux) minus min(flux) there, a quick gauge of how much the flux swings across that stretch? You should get 0.30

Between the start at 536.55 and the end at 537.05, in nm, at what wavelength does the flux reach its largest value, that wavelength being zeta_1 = 536.6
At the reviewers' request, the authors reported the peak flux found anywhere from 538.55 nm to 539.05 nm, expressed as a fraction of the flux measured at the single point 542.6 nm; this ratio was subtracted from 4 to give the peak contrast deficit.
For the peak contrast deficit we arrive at 3.02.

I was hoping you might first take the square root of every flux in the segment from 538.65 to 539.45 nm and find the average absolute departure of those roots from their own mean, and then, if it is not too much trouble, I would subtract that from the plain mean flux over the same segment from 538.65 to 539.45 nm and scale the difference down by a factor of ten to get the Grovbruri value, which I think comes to 1.65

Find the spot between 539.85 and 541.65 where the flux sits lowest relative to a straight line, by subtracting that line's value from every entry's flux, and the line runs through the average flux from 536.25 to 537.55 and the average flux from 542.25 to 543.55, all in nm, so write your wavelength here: 540.8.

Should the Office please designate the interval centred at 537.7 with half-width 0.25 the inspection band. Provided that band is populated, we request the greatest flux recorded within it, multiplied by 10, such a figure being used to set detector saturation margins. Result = 177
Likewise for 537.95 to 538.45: 175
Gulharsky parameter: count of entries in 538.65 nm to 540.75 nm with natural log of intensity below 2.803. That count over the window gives 11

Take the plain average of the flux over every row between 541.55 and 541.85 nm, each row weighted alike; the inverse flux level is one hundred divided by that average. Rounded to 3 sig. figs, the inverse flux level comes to 5.63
